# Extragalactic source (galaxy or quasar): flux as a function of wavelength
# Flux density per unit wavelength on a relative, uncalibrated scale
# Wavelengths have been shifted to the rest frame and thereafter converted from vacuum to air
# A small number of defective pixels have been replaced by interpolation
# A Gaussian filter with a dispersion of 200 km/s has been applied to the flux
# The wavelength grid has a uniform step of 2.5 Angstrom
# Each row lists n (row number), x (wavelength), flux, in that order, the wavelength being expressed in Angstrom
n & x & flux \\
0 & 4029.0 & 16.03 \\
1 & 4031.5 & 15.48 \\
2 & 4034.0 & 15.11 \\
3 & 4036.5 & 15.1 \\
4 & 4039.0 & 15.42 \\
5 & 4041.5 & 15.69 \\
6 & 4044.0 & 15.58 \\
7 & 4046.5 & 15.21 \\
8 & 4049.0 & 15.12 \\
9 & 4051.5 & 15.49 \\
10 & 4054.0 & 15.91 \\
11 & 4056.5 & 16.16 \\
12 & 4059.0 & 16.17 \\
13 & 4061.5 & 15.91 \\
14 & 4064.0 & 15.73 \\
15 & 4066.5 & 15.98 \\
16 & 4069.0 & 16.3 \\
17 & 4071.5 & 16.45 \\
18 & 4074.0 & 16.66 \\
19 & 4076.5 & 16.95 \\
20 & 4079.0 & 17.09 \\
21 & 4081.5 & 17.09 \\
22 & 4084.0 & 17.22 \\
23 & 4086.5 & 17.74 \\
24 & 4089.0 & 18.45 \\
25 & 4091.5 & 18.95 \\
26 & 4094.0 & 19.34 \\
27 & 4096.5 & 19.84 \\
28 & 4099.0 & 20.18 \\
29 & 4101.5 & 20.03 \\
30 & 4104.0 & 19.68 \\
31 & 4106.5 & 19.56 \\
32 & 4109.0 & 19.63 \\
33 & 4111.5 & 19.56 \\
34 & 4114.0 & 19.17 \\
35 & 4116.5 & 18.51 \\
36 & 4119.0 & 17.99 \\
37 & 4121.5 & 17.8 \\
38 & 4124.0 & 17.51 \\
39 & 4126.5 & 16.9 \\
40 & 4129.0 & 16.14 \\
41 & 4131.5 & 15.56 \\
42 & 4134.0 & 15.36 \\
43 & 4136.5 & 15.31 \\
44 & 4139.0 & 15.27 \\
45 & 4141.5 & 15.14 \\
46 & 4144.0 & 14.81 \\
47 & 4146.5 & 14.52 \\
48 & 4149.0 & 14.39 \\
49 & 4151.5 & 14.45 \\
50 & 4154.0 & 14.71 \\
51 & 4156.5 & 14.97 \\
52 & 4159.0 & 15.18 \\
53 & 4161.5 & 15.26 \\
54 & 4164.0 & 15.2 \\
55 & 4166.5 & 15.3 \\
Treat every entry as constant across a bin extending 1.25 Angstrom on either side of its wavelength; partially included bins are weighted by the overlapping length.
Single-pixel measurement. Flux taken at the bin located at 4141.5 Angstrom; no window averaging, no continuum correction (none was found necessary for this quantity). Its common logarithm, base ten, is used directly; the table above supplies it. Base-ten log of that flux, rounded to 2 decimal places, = 1.18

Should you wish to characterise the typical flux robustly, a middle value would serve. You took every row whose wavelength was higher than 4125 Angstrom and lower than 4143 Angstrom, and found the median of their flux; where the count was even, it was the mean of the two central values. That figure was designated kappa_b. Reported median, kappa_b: 15.4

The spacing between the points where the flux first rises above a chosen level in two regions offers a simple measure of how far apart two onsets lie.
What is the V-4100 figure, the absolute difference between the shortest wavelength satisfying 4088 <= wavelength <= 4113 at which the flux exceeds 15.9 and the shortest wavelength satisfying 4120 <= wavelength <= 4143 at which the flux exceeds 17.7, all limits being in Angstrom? 32.5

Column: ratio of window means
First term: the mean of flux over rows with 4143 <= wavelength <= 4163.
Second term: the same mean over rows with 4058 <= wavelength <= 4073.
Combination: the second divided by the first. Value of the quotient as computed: 1.09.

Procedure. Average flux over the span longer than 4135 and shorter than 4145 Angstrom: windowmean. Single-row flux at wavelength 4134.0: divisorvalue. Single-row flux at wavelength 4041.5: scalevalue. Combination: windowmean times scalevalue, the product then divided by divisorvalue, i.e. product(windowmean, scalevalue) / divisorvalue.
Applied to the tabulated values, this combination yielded 15.5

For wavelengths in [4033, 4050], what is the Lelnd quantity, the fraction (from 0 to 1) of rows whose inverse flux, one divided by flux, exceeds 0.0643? 0.71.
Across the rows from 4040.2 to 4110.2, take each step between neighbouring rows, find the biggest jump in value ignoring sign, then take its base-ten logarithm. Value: -0.15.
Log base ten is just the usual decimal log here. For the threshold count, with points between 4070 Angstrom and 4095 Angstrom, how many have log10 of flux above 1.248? 4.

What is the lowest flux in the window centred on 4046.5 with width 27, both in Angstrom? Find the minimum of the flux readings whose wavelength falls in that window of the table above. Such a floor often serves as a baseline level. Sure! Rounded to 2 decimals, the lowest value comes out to 15.10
